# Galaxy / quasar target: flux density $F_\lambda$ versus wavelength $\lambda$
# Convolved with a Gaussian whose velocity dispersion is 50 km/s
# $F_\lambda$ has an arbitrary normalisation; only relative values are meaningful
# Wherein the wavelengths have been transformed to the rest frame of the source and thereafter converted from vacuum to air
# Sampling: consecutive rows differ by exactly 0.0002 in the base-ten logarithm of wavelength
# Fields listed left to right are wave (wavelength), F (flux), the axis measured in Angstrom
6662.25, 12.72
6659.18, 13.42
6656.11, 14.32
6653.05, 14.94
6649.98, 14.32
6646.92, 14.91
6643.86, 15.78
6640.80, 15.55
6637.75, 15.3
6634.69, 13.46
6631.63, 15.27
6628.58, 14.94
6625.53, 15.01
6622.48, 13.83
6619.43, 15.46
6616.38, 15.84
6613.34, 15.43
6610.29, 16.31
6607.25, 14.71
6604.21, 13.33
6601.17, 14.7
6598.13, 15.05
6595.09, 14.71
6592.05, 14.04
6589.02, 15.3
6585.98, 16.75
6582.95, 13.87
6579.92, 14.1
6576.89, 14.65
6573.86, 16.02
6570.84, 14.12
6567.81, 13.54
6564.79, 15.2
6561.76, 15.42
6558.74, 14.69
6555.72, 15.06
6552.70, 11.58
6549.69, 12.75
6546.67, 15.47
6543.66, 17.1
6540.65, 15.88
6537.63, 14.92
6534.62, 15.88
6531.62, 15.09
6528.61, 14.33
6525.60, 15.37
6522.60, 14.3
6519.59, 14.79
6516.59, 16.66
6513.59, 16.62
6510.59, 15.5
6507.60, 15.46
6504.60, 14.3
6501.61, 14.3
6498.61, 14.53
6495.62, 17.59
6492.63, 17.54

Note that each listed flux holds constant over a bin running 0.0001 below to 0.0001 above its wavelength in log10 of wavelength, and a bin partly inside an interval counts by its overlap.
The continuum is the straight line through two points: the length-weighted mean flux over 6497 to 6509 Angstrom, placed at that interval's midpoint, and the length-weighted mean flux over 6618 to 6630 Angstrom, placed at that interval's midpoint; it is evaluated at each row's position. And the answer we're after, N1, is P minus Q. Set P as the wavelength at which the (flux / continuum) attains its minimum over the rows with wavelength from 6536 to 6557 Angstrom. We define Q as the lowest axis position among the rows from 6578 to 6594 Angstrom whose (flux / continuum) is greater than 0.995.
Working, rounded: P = 6552.70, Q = 6585.98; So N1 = -33.3 Angstrom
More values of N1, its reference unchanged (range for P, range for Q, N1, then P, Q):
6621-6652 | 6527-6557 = 103.1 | 6634.69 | 6531.62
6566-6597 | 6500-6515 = 60.2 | 6567.81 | 6507.60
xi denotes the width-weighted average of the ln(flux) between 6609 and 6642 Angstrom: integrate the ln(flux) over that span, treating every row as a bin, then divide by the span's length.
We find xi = 2.71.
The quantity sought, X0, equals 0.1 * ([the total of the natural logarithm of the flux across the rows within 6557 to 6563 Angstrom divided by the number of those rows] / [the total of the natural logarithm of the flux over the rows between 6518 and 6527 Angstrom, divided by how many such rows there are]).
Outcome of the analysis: 0.101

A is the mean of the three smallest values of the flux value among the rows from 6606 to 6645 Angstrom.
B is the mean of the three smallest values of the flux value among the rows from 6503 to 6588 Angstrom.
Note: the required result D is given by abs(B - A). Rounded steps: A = 14.00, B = 12.6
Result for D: 1.38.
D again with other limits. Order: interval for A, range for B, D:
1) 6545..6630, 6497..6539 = 1.75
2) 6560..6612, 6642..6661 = 0.44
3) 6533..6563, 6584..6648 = 0.53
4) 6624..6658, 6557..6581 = 0.11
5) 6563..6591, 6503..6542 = 0.47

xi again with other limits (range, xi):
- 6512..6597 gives 2.70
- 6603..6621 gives 2.72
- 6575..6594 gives 2.69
